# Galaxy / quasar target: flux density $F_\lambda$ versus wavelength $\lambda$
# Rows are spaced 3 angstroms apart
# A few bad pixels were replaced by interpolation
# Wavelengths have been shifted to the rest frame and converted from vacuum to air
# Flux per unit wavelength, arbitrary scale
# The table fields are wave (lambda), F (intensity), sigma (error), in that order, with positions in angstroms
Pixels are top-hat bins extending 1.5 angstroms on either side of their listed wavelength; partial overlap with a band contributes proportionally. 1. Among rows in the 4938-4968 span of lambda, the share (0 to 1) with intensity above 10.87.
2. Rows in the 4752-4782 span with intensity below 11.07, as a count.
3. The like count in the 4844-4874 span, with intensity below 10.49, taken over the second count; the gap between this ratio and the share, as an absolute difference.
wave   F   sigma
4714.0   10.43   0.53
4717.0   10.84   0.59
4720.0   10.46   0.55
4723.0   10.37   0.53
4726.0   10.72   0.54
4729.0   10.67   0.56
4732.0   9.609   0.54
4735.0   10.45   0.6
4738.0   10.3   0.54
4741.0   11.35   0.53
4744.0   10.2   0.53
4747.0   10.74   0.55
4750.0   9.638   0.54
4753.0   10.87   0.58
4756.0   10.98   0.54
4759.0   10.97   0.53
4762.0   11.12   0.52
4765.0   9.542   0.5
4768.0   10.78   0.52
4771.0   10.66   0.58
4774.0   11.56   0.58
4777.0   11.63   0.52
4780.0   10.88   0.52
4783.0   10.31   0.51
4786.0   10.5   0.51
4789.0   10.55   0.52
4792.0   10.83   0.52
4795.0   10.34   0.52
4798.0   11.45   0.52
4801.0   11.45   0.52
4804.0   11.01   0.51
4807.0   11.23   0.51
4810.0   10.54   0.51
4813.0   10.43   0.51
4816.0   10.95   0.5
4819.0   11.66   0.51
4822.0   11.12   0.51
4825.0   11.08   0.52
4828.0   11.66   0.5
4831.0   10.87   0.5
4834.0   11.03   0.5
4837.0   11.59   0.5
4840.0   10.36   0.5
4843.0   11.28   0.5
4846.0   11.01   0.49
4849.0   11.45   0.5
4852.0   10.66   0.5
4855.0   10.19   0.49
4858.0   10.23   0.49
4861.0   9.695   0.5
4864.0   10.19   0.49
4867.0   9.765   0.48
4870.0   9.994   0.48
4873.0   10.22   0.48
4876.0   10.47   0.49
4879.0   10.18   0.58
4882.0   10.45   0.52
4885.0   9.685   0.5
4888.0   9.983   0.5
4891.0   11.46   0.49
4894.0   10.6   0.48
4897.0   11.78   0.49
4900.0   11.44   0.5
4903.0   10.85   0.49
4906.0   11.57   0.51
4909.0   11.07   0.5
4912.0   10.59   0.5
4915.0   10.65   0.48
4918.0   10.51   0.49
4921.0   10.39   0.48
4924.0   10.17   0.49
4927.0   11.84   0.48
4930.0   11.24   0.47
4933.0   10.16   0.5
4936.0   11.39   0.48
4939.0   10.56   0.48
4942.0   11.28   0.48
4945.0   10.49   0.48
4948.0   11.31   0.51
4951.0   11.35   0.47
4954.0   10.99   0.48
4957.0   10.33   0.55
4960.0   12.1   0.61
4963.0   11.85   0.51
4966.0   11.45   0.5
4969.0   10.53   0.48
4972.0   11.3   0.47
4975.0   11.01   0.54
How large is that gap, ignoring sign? 0.30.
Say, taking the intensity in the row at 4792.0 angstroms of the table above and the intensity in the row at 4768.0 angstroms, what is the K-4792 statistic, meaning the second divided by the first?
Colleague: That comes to 0.995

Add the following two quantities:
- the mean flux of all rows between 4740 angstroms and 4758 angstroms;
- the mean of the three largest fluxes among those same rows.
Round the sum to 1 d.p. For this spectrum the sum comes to 21.7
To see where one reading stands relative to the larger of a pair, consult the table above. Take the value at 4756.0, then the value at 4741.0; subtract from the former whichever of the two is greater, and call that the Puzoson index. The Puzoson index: -0.4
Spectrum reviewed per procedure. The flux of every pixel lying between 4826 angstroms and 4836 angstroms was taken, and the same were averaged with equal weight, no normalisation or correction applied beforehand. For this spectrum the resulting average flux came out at 11.2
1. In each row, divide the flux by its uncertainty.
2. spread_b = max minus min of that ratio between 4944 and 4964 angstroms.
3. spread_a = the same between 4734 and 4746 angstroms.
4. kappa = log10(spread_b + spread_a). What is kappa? 0.97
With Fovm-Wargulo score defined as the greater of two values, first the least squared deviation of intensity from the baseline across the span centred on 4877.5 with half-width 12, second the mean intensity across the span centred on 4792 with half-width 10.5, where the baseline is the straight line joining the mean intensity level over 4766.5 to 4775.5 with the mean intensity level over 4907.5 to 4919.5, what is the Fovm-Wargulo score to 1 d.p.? 10.8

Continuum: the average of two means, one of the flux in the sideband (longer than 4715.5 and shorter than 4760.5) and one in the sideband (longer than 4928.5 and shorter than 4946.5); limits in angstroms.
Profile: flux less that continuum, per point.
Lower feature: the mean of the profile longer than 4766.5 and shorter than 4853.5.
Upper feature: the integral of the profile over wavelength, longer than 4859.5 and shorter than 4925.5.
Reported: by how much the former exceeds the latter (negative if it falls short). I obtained 11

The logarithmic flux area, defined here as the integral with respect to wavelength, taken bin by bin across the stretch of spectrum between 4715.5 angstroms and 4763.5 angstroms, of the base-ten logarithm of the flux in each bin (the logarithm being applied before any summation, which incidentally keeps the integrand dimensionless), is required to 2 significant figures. 49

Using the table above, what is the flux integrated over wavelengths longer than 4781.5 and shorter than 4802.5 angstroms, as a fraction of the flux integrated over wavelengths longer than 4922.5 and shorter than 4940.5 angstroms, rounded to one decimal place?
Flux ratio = 1.2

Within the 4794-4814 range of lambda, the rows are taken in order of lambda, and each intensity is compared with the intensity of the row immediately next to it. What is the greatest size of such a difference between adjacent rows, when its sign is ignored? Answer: 1.11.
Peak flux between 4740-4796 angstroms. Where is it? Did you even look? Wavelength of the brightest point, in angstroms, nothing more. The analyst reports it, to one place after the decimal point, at 4777.0 angstroms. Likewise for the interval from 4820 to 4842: 4828.0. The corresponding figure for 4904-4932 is 4927.0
